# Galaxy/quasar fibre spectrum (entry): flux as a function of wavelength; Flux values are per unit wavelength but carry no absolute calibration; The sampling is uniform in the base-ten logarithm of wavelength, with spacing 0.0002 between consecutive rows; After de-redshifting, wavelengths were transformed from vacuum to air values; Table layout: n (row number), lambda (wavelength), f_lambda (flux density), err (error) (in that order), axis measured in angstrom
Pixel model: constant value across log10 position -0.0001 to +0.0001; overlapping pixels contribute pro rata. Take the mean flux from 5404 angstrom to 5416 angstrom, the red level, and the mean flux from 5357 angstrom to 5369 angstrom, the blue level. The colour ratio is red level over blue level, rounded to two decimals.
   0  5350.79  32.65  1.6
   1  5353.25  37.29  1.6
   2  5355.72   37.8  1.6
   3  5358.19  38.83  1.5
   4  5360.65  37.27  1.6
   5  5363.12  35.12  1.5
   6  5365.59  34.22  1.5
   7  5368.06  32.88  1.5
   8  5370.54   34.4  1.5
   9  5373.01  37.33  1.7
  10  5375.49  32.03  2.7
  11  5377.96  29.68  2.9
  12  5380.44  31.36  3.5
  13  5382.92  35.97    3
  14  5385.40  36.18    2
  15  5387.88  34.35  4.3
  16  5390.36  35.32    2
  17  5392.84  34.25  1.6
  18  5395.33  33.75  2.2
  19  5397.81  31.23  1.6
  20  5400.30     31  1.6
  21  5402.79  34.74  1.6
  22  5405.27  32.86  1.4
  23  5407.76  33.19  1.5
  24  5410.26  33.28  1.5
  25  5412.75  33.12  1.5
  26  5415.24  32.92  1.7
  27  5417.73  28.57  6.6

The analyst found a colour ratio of 0.93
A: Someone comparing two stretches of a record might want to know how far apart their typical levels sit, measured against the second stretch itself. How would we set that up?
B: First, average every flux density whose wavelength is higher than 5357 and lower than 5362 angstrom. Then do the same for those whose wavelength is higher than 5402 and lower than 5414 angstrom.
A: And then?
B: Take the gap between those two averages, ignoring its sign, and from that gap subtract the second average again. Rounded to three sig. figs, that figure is -28.8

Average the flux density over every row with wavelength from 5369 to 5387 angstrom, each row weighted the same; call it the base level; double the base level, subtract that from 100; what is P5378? 32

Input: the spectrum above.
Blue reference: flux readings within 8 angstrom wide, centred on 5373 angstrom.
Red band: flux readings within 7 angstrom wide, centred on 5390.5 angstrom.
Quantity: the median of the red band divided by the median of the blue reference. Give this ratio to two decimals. 1.00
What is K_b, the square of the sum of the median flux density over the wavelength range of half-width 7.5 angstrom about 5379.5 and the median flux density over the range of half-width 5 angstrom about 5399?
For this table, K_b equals 4421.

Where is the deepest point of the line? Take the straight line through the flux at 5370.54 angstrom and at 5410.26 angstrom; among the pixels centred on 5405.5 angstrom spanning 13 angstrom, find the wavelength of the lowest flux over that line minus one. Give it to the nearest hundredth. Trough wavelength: 5400.30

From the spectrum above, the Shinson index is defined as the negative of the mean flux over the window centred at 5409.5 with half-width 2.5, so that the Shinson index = -33.2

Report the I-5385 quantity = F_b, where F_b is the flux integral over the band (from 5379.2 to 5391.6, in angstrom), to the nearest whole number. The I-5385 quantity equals 430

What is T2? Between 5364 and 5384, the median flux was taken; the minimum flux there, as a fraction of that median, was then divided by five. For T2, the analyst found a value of 0.177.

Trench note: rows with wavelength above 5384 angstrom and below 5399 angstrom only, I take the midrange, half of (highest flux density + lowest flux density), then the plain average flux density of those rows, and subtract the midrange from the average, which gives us 0.5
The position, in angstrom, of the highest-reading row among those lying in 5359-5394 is 5373.01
